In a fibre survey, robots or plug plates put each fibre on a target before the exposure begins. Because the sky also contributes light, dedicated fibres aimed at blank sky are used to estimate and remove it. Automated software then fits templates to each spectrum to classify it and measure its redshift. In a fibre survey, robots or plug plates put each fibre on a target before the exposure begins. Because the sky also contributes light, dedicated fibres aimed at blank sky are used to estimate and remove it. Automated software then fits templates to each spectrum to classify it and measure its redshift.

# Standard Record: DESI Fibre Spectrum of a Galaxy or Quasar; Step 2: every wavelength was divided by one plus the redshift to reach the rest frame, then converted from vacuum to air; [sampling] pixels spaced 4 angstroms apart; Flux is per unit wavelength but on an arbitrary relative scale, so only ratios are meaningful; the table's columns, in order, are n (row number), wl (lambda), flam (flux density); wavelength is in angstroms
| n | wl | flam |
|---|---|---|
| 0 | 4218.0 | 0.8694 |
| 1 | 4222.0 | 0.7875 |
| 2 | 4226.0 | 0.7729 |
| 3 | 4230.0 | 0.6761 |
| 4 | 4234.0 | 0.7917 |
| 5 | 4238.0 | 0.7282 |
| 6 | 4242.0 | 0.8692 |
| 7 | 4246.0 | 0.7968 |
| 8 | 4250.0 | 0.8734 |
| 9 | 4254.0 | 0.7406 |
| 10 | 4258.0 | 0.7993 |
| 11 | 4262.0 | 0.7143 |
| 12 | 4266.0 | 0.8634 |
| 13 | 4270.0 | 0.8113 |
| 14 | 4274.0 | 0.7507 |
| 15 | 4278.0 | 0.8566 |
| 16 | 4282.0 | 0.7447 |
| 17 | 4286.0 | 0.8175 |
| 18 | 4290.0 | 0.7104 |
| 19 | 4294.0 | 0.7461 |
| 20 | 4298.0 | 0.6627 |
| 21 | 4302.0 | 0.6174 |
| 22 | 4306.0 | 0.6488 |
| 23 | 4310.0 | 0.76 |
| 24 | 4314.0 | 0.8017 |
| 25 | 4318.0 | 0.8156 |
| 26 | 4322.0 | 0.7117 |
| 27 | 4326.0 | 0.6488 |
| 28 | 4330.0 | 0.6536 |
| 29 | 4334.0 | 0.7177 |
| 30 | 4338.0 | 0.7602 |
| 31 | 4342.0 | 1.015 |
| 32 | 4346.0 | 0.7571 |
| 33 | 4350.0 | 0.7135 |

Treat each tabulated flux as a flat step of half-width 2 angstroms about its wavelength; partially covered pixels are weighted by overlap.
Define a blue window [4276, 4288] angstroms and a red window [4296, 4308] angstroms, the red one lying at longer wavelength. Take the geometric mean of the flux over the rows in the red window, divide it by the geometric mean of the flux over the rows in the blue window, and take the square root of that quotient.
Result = 0.89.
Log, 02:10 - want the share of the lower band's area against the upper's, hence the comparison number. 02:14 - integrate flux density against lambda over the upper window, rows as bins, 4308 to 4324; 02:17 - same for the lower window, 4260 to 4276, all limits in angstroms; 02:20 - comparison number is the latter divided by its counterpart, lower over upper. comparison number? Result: 1.02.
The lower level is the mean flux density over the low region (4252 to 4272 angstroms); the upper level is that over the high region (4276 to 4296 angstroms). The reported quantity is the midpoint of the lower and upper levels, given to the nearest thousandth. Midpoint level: 0.780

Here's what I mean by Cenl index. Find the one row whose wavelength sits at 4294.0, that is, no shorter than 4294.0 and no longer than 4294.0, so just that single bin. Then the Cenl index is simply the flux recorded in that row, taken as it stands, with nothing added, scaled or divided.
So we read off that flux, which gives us 0.7461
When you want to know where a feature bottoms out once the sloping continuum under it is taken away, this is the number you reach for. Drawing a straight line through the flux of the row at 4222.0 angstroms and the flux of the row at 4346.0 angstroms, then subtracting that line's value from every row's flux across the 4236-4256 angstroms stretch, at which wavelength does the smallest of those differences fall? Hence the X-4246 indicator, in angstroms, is 4238.0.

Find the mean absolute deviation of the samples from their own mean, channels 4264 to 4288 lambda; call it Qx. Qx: 0.040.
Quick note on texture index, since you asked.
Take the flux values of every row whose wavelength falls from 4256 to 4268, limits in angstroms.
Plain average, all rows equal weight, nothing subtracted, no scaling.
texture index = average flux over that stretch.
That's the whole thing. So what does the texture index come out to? 0.792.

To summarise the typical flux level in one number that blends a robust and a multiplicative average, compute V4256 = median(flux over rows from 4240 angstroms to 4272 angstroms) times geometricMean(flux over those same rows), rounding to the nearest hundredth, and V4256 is 0.65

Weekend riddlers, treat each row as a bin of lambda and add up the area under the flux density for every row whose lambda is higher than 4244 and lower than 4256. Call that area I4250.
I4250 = 9.6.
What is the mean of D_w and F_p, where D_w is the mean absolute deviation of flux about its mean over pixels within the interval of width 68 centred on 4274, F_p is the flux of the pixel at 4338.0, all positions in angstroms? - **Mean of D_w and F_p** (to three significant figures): 0.413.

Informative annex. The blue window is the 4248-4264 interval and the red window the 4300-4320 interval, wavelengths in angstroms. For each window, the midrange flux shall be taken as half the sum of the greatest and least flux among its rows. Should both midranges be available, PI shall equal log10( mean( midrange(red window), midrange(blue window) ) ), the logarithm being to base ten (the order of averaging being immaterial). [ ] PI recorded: -0.122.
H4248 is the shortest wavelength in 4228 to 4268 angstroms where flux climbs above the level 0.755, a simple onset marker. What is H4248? 4234.0 angstroms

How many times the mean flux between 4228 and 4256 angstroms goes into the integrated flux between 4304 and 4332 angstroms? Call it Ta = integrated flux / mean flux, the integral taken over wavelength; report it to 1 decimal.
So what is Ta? 25.8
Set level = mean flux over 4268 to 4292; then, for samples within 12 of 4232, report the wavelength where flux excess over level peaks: 4242.0 angstroms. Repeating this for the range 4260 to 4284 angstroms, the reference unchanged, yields 4266.0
